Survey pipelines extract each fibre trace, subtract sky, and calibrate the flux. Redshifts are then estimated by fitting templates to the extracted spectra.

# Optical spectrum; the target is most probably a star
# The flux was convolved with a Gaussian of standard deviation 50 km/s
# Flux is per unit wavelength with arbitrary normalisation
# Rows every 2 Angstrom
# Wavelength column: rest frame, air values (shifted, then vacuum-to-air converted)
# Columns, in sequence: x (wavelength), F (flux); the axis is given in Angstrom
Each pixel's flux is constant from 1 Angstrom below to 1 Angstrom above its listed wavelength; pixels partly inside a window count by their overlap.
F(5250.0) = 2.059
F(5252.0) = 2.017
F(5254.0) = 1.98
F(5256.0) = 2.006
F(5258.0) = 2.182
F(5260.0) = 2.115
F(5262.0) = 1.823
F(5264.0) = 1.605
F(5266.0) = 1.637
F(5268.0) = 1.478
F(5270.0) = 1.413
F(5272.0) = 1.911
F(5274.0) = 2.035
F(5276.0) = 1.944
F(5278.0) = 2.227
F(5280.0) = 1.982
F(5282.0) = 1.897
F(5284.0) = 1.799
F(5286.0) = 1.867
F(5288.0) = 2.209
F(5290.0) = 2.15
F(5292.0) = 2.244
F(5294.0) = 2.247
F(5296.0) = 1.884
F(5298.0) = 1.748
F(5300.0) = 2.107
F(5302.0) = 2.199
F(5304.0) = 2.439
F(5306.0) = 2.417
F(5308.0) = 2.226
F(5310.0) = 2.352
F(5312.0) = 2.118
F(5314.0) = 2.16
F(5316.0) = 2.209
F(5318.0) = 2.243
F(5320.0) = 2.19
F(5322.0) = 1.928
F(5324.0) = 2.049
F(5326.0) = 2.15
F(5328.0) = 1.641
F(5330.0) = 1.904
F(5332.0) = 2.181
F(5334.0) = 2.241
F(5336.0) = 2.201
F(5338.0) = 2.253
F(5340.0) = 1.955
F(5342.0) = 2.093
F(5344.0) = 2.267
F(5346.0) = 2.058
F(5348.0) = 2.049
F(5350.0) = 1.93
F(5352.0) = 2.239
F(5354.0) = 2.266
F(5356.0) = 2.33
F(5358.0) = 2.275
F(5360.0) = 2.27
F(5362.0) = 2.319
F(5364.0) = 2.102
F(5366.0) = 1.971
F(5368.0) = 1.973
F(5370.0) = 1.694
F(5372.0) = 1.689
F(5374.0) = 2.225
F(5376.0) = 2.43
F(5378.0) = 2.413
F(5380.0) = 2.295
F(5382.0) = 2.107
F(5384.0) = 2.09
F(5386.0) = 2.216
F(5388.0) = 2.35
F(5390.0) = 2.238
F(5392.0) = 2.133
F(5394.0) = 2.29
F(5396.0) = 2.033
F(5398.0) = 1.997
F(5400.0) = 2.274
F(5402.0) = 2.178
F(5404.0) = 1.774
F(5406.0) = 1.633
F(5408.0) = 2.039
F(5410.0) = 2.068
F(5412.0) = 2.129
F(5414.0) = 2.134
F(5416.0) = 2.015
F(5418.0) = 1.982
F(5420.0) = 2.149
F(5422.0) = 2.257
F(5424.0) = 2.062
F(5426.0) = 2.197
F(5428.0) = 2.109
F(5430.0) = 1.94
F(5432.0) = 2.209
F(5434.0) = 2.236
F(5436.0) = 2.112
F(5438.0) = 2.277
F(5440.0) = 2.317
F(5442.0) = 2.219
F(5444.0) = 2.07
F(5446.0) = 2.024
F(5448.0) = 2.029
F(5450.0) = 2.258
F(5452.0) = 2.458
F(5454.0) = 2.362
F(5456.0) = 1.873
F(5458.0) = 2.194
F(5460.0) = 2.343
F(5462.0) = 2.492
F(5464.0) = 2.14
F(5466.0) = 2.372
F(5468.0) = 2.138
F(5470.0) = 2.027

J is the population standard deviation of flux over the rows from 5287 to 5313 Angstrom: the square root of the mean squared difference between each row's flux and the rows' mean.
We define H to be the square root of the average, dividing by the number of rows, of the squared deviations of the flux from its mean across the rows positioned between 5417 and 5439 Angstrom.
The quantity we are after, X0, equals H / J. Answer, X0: 0.6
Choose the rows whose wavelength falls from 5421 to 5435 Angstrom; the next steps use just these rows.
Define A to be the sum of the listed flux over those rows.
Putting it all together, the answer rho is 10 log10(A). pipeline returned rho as 11.8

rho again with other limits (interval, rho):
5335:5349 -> 11.7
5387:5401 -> 11.9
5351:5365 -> 12.0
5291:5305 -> 11.7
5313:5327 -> 11.7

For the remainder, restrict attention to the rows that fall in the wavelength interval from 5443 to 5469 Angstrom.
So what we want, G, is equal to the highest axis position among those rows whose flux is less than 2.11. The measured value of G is 5456.0 Angstrom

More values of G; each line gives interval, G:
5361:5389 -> 5384.0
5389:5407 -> 5406.0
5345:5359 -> 5350.0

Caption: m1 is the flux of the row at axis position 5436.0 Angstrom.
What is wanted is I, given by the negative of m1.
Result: -2.11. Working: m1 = 2.112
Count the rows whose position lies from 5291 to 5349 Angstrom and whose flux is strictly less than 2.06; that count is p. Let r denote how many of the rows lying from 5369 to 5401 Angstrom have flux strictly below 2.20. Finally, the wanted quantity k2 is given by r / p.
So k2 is 0.8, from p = 9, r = 7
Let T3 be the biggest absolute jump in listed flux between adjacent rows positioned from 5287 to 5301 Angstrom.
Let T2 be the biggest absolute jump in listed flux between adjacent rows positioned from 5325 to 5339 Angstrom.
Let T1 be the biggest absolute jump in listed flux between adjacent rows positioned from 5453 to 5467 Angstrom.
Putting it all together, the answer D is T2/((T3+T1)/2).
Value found 1.19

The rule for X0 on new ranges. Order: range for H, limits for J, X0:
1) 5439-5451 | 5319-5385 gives 0.6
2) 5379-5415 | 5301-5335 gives 0.9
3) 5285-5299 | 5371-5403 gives 1.1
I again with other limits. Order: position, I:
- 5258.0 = -2.18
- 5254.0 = -1.98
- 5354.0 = -2.27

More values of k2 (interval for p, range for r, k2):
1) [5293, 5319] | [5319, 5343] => 4.5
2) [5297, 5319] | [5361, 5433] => 24.0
